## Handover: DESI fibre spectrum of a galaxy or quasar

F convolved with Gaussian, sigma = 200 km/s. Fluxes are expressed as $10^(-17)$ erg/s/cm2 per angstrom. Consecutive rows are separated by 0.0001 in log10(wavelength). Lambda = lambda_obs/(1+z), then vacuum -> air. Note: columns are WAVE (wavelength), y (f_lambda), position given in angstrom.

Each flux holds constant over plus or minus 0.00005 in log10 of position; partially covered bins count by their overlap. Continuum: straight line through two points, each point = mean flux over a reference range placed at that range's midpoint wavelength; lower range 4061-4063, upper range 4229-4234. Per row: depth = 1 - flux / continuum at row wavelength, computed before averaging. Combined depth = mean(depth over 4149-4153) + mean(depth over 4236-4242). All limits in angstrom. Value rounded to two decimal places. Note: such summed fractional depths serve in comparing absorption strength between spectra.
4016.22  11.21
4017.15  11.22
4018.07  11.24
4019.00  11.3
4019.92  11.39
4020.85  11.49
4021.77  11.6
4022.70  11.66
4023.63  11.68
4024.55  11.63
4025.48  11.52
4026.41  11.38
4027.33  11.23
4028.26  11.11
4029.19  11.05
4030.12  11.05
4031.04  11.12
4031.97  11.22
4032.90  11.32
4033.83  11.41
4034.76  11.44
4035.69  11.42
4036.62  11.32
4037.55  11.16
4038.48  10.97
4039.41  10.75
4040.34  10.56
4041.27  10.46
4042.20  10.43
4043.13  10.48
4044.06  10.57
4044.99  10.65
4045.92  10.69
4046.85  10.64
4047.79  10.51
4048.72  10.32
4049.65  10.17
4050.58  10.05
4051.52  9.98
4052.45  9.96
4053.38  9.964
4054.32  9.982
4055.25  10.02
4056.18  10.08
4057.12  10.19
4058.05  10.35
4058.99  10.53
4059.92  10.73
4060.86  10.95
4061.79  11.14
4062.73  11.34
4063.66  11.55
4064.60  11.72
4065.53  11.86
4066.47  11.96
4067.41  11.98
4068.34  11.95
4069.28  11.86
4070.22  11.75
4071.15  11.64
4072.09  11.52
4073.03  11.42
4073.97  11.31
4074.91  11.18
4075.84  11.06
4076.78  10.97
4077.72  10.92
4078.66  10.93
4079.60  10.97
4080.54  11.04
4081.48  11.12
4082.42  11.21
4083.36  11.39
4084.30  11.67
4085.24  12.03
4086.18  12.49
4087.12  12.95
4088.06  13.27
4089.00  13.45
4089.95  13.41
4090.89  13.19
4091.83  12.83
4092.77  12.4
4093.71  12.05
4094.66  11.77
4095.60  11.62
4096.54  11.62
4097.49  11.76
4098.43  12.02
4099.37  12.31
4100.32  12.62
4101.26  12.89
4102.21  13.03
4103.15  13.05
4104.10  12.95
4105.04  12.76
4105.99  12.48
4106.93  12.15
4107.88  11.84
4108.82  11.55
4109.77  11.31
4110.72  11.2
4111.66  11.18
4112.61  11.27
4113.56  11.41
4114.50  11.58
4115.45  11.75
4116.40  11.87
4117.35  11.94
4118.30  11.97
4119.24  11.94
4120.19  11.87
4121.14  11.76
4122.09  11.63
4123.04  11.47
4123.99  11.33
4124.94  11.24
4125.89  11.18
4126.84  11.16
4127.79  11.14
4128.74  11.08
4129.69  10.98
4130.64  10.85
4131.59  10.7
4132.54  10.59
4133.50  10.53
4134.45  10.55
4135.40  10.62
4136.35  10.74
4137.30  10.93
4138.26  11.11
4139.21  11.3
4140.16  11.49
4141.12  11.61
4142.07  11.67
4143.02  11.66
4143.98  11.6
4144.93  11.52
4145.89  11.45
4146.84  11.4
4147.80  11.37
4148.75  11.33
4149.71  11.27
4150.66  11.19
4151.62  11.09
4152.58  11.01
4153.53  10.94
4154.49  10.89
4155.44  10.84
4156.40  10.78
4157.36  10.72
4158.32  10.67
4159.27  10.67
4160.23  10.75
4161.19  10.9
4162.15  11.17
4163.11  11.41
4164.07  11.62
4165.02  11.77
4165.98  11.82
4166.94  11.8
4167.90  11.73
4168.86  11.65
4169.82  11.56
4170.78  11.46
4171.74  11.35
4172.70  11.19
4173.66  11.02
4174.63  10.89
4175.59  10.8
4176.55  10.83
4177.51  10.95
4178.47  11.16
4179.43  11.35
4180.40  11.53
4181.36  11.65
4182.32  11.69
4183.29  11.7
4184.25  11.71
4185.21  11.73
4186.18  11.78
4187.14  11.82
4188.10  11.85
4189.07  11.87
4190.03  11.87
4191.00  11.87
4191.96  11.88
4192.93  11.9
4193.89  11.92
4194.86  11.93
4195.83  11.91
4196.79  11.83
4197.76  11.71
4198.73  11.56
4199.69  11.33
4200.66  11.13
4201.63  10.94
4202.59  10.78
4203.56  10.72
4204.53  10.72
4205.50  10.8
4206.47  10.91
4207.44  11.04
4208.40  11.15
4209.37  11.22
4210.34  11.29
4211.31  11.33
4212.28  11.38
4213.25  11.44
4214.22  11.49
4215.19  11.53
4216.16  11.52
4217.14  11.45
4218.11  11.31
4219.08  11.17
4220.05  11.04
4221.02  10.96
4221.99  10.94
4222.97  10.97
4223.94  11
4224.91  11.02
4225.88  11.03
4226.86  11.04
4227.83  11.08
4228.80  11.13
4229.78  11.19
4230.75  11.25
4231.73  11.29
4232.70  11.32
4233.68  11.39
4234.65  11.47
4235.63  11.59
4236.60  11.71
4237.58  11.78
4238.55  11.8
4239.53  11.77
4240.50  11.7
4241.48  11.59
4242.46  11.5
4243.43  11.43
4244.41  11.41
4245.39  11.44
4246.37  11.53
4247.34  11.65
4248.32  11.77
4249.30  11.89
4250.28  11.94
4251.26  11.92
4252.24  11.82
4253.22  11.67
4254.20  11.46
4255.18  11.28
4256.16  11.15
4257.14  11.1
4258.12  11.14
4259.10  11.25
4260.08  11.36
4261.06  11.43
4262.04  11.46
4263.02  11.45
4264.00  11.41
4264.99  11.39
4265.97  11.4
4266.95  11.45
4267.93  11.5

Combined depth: -0.03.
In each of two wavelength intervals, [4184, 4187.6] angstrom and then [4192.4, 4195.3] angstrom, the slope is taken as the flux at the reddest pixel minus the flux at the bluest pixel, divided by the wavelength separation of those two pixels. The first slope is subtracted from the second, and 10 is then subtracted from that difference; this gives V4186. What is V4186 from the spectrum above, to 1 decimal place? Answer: -10.0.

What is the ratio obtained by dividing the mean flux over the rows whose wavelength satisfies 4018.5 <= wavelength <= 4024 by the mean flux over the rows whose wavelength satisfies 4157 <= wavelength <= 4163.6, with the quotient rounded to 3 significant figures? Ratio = 1.06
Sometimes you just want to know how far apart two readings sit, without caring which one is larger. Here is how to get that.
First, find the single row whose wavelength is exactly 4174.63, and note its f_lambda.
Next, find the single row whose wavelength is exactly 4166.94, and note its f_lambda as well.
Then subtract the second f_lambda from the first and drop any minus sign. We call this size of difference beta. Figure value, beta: 0.9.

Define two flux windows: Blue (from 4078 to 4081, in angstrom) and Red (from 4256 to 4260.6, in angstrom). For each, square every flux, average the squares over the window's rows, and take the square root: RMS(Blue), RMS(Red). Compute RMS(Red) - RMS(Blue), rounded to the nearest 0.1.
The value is 0.2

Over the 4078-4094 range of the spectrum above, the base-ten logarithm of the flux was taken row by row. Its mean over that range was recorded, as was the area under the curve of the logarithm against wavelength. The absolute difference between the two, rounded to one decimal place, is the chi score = 16.2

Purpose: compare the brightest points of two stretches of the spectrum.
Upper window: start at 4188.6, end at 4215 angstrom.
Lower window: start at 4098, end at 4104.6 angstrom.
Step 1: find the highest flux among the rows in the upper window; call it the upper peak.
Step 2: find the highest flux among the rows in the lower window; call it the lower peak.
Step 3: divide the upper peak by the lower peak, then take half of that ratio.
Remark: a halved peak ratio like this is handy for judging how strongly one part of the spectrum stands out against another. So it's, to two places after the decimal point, 0.46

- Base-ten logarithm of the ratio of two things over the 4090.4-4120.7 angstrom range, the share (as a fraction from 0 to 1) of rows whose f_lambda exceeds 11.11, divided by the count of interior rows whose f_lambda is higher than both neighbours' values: -0.30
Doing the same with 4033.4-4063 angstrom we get -0.96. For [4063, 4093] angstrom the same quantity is -0.39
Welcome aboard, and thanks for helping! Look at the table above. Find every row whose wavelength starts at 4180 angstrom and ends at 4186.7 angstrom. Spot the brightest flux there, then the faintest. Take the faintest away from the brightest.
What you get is 0.25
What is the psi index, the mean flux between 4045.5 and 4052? 10.3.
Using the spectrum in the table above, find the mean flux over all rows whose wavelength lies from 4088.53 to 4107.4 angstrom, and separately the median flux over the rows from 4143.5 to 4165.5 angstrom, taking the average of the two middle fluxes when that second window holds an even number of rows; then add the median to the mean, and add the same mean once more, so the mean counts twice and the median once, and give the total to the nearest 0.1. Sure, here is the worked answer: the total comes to 36.2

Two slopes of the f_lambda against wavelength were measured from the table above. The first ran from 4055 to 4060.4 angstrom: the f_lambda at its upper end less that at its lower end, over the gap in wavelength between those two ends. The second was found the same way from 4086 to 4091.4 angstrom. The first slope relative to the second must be 1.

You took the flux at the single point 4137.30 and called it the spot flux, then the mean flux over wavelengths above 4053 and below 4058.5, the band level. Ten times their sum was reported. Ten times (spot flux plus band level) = 210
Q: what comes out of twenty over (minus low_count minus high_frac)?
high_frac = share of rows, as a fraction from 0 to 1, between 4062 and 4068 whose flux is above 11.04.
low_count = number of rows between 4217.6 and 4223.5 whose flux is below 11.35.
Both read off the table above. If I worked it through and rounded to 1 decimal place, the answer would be -2.9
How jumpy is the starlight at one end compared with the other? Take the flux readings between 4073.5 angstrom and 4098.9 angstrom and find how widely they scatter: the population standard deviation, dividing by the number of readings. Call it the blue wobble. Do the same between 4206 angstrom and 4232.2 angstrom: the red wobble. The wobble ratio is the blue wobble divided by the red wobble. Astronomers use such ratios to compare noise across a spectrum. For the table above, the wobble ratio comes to 4.4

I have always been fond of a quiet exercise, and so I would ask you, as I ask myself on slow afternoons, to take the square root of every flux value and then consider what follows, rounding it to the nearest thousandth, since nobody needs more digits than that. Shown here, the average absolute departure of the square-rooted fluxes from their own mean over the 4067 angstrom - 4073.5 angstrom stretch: 0.026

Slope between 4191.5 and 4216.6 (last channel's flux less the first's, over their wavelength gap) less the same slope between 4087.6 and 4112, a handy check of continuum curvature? 0.074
